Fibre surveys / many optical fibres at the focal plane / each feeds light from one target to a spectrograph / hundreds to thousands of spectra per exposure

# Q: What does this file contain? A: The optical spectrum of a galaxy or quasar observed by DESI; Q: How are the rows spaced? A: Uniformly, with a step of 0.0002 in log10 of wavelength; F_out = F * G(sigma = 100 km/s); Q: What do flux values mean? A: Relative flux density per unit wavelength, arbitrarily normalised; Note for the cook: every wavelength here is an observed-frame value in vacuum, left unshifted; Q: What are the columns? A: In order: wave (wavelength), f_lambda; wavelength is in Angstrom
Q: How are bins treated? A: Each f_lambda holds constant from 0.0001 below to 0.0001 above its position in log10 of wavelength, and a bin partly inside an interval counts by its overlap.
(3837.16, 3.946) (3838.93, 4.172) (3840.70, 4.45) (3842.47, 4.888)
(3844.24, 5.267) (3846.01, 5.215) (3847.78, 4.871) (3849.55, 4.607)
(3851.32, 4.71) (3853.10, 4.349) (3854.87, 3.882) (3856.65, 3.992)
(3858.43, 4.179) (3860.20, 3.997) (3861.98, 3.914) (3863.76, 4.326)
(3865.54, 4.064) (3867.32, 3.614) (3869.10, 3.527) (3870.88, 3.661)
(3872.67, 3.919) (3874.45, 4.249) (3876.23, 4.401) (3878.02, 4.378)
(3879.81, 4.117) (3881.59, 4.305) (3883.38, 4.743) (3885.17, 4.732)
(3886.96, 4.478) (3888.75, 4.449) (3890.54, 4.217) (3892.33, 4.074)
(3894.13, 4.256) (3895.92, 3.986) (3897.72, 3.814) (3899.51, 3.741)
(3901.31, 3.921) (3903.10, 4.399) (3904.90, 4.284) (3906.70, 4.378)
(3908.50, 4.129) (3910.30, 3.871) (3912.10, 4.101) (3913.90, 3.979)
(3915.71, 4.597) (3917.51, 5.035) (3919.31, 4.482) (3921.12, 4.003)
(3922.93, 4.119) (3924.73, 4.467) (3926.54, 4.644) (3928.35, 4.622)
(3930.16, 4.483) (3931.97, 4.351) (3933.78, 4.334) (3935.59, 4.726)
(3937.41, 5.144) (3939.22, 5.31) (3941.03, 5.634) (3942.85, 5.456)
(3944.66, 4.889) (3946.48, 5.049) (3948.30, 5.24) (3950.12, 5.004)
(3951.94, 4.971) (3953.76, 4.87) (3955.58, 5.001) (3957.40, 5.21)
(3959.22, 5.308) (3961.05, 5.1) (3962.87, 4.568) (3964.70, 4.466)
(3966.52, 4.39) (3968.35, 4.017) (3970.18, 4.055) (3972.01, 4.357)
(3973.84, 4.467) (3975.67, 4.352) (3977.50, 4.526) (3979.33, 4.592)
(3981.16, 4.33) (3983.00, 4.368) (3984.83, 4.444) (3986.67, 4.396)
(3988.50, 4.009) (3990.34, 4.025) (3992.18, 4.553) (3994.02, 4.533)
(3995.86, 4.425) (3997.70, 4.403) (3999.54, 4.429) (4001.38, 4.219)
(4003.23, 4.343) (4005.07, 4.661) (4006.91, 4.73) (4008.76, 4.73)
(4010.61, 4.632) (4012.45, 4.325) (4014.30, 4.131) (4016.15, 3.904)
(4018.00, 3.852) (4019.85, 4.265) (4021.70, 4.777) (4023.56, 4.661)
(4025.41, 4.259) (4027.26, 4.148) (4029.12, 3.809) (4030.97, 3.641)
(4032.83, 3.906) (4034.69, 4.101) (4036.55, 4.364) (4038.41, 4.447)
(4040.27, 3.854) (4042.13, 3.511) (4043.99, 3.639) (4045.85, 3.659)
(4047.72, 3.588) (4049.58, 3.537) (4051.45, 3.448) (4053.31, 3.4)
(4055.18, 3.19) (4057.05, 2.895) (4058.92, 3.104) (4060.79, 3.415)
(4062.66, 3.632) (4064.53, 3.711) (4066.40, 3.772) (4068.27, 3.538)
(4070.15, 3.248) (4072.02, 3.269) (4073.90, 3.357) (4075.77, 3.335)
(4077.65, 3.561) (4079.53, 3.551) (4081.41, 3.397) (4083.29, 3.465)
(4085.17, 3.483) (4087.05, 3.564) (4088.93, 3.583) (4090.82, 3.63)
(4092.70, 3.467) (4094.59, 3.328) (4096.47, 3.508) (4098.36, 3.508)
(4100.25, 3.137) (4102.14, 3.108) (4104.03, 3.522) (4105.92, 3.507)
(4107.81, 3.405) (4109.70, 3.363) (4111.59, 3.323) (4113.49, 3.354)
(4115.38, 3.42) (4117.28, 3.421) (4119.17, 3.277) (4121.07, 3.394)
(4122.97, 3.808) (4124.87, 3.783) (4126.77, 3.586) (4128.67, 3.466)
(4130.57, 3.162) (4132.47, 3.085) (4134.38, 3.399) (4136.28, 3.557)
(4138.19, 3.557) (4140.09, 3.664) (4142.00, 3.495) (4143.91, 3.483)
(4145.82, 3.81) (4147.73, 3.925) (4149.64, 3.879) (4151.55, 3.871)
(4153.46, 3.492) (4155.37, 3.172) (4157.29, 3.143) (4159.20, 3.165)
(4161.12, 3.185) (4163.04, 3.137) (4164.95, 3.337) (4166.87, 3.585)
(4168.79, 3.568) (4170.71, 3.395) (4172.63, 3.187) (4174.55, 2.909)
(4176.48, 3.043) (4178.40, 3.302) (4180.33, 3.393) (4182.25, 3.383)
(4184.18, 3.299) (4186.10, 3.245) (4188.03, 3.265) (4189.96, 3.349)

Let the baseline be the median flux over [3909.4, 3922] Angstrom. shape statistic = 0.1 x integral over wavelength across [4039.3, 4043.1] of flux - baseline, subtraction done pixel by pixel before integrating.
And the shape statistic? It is -0.16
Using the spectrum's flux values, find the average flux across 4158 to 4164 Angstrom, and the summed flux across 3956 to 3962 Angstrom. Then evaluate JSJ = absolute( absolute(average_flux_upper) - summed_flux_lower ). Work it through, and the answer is 12.5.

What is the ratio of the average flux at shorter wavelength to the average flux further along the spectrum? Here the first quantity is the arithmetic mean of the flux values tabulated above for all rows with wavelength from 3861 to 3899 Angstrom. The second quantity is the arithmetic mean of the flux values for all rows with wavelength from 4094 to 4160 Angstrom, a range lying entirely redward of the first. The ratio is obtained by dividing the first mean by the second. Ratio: 1.20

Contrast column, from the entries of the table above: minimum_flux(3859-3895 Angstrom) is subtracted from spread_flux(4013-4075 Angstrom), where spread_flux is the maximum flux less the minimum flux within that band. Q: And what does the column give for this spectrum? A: -1.6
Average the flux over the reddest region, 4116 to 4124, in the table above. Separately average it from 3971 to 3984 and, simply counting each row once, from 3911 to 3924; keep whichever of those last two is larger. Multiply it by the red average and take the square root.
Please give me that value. 3.92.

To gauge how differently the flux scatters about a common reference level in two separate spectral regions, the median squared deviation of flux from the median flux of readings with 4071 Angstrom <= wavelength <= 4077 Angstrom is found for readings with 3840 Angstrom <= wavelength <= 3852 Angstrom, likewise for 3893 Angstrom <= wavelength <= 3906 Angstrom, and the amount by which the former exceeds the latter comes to 1.9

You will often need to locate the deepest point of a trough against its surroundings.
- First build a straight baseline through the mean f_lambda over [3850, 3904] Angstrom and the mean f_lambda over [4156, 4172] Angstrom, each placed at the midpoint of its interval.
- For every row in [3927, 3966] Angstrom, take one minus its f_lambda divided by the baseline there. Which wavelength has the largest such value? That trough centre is 3933.78 Angstrom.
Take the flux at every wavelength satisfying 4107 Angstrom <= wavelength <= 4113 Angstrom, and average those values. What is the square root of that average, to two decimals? 1.83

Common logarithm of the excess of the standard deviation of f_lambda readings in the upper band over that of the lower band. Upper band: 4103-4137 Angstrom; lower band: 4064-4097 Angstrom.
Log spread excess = -1.4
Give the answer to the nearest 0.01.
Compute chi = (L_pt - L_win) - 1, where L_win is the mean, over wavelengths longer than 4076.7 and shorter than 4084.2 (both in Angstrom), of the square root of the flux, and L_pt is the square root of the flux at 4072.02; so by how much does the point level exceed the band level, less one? -1.06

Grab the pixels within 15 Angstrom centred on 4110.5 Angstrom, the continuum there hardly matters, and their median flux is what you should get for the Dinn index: 3.41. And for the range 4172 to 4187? 3.27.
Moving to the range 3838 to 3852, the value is 4.79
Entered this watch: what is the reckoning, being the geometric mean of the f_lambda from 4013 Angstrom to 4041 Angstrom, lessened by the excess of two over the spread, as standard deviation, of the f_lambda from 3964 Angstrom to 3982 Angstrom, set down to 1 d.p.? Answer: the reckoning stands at 2.3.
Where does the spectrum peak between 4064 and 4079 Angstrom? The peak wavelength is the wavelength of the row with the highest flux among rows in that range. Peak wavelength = 4066.40 Angstrom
